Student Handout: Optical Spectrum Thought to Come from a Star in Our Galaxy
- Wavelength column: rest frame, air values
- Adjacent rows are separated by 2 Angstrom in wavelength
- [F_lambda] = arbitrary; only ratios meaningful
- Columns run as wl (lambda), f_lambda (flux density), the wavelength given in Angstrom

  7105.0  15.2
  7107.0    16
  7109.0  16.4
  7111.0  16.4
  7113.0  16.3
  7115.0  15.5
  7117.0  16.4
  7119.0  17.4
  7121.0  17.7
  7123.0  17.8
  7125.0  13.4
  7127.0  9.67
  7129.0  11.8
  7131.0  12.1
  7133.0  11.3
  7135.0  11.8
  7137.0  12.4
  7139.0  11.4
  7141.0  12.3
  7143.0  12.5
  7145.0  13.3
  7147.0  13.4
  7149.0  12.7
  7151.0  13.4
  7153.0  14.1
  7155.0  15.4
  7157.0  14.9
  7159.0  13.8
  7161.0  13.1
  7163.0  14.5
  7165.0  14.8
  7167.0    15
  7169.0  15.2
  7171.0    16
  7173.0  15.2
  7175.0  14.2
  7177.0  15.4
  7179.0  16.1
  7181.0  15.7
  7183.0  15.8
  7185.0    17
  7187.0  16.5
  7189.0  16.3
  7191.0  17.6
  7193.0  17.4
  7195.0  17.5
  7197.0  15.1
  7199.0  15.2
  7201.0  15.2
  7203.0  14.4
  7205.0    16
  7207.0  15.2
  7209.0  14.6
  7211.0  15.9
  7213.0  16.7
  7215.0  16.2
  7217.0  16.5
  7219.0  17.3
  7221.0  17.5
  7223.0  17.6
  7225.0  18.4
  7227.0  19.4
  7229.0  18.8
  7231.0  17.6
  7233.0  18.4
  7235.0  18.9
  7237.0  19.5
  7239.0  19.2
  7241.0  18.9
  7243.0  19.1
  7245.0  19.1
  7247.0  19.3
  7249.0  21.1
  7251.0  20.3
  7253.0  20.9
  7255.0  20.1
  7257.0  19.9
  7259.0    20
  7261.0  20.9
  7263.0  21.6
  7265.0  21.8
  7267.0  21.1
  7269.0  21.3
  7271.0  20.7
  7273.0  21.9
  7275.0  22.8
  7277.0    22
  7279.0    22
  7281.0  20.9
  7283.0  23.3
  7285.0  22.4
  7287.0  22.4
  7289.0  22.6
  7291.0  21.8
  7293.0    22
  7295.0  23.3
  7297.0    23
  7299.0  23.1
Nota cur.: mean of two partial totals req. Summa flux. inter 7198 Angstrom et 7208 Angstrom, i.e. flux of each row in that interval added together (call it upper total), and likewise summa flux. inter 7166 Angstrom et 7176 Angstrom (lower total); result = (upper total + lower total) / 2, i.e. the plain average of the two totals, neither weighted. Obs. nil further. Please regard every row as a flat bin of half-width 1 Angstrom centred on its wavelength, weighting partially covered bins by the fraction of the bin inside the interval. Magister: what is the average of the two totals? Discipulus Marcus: 76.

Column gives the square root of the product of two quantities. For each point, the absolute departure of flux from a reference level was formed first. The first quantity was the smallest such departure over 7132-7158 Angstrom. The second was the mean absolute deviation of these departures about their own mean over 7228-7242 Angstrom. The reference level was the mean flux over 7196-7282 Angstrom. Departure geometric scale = 1.03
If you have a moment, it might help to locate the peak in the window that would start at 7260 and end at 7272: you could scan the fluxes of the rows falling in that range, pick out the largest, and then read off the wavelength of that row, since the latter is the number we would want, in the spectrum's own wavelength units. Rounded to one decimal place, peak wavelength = 7265.0 Angstrom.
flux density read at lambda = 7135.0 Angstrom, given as 11.8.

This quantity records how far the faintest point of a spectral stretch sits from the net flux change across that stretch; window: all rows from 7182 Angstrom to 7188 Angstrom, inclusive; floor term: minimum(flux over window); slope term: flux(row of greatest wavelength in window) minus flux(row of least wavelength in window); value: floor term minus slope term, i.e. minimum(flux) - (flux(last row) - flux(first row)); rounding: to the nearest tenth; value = 15.1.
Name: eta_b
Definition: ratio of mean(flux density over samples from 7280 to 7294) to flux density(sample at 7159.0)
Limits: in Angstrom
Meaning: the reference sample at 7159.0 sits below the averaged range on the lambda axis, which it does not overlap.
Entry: 1.61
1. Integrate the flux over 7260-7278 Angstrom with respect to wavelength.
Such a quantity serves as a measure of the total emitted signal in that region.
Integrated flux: 388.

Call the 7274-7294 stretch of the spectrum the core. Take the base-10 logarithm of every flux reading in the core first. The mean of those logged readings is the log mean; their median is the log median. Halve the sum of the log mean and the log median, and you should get 1.35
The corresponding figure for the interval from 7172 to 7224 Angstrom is 1.21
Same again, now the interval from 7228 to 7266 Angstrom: 1.29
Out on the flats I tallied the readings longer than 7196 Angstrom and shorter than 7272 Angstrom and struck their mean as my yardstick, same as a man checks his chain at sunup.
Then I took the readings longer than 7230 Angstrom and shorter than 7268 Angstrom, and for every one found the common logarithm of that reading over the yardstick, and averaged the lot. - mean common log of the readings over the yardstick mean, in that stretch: 0.03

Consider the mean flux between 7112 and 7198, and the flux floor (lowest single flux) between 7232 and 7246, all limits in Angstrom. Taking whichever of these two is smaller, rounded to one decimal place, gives 14.6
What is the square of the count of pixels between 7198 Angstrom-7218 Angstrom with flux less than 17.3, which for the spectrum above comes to 100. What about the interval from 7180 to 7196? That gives 25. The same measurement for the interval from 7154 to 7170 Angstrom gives 64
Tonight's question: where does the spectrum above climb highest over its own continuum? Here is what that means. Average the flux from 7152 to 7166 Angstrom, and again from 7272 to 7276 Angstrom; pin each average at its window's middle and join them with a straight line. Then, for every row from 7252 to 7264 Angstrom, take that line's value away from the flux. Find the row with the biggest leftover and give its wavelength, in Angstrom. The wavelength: 7263.0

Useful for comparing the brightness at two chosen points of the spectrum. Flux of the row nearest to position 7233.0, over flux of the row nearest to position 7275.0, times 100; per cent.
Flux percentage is 81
